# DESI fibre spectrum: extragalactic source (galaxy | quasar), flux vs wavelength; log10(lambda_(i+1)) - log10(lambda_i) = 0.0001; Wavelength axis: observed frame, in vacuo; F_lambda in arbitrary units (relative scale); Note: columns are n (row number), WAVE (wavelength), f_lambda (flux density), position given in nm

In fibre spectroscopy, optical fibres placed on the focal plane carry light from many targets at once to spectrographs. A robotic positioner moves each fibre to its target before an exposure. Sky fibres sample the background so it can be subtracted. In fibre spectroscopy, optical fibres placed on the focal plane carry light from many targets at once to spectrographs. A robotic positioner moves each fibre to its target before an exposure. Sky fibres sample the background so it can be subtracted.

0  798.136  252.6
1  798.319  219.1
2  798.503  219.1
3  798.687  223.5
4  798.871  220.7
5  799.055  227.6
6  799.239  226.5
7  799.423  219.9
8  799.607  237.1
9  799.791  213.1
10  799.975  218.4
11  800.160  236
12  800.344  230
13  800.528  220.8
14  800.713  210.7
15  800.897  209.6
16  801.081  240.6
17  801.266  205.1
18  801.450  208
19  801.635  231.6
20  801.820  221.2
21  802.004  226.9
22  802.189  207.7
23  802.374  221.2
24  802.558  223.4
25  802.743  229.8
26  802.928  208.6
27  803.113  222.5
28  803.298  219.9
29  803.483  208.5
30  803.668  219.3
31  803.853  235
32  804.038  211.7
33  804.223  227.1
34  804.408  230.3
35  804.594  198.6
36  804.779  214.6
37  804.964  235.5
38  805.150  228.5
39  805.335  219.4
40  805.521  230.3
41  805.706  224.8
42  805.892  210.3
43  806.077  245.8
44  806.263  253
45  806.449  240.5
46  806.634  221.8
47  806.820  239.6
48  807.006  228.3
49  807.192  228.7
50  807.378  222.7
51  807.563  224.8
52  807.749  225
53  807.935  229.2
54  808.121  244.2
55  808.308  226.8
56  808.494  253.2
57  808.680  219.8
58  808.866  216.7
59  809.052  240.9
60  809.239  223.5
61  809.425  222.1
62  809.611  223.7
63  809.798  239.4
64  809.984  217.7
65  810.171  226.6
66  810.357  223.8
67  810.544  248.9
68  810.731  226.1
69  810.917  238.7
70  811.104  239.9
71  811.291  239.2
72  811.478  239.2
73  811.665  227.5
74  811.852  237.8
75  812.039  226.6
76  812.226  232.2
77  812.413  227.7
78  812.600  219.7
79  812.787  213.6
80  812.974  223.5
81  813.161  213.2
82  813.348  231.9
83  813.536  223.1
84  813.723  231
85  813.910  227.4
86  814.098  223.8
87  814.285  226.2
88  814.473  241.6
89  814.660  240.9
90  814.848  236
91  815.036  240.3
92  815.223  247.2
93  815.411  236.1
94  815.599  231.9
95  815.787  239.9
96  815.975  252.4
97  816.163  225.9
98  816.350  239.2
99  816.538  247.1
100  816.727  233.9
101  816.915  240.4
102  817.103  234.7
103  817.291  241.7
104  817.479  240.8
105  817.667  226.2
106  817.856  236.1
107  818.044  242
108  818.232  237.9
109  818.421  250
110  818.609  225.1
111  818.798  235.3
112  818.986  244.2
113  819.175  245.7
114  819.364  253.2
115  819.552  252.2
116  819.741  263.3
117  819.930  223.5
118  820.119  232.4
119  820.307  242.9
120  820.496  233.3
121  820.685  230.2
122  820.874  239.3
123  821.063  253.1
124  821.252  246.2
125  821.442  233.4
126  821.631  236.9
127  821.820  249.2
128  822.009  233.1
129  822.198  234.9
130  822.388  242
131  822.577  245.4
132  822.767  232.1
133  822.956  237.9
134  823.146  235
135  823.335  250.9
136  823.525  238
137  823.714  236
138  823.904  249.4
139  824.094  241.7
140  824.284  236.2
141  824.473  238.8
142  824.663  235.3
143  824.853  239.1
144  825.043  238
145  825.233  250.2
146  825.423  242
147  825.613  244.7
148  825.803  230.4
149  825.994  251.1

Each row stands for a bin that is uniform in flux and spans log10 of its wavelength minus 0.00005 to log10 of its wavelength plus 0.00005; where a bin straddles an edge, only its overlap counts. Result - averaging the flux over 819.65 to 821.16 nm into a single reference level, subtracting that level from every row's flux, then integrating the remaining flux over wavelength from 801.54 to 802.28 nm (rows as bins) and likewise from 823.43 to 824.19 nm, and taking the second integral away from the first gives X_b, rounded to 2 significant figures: -14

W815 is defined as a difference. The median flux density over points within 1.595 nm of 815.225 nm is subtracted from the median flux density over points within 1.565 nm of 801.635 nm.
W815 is -15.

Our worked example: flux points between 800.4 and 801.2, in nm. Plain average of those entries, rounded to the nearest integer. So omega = 220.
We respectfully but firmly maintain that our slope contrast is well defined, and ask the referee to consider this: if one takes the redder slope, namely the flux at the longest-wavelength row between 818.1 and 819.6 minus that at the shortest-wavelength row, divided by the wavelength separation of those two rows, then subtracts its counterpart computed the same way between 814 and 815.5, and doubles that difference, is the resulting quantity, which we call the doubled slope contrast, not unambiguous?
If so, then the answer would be 3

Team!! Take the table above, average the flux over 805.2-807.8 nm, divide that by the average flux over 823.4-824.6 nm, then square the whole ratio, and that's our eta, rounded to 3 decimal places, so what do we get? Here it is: 0.915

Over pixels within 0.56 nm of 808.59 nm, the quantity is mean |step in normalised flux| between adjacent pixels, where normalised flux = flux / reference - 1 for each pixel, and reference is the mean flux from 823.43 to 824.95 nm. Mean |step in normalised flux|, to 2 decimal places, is 0.09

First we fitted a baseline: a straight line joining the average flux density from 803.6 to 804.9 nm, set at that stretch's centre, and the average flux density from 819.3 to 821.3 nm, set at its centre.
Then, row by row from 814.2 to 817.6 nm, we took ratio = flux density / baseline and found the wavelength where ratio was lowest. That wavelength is 816.163 nm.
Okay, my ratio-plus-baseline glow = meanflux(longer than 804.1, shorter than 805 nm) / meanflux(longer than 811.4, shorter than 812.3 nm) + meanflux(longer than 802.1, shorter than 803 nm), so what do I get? 219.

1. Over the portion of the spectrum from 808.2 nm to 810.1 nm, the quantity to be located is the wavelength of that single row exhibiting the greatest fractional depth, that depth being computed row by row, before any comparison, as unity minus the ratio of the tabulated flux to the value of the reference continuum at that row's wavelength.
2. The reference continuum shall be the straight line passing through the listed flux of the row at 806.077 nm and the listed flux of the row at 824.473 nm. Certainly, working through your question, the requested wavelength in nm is 808.866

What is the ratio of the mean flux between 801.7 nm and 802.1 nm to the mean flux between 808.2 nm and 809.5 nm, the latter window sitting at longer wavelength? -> 0.98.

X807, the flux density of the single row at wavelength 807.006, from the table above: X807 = 228.3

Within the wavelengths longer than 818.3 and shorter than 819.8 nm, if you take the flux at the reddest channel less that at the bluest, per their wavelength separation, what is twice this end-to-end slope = 20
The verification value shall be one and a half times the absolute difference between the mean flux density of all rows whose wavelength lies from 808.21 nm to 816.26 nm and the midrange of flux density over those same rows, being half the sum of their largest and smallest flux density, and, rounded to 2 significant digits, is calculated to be 2.9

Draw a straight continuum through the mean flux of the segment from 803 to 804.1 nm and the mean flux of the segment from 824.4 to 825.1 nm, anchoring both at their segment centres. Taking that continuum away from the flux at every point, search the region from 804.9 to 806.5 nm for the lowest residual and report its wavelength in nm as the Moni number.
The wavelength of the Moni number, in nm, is 805.892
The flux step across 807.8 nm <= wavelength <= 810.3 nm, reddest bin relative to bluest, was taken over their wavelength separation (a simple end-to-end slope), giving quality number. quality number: -1.2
